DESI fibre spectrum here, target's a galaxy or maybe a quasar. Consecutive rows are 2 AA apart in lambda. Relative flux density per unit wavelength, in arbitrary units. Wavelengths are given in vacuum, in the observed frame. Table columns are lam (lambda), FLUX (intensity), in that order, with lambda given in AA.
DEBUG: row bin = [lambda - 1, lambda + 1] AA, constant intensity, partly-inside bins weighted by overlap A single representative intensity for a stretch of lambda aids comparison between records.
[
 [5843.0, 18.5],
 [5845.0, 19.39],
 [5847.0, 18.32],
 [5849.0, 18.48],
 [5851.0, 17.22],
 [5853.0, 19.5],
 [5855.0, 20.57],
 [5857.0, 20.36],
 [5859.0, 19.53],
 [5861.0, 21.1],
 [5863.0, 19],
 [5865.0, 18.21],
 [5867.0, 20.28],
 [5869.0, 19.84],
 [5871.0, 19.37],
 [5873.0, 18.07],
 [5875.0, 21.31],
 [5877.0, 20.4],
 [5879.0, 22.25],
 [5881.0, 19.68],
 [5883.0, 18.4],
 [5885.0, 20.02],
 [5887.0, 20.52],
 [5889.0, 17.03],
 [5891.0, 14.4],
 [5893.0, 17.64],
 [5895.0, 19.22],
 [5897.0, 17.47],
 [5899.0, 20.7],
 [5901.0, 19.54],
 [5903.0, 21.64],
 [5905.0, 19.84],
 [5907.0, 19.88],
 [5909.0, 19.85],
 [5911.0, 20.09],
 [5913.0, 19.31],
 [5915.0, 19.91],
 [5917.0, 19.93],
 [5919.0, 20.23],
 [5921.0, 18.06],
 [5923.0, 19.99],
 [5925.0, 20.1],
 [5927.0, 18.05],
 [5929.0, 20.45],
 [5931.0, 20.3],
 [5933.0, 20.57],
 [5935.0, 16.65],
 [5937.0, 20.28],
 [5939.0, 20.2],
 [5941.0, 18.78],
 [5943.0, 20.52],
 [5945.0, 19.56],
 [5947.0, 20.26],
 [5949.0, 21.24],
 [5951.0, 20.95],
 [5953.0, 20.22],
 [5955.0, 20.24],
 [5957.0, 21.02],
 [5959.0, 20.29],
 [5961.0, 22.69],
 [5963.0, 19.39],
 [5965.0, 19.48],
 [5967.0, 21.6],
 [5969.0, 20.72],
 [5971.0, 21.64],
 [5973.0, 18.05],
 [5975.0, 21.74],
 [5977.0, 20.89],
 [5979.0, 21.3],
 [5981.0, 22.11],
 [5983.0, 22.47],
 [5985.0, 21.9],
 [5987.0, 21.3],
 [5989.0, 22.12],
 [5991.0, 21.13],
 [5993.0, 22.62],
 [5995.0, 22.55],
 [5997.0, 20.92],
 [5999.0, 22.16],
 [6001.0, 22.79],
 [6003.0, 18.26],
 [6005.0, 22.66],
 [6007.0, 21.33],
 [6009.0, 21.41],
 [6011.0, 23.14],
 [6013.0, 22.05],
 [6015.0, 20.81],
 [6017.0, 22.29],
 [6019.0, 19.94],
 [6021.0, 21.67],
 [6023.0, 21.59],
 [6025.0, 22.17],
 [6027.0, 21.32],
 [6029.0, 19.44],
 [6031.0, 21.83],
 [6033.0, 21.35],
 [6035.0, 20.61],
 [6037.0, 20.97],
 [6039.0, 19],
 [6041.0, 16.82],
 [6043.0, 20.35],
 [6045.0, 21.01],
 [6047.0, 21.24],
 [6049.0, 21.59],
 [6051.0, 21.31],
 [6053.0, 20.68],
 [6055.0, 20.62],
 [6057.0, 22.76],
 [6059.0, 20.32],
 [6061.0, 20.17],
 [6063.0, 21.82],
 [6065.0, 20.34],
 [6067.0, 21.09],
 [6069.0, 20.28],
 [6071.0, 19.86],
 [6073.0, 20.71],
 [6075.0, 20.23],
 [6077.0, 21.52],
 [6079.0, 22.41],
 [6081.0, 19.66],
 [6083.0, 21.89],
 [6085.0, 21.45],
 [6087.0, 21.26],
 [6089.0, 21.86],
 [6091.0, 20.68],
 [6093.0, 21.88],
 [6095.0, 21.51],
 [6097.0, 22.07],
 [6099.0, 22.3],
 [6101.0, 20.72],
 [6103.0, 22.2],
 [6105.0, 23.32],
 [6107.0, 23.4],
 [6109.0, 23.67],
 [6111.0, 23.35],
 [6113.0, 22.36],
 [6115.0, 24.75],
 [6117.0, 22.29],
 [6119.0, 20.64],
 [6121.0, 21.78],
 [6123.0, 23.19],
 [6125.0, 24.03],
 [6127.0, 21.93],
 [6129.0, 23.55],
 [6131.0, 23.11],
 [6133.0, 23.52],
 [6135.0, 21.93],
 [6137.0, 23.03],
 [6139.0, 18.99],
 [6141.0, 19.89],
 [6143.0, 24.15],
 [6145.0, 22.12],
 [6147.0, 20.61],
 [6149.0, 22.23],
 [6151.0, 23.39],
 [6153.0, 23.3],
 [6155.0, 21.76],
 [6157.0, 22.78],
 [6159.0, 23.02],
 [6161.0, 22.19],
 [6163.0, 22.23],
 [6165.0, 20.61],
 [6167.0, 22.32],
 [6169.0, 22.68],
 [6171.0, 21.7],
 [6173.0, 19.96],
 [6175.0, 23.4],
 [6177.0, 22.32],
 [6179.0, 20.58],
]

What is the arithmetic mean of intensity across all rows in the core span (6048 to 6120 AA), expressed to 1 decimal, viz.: 21.6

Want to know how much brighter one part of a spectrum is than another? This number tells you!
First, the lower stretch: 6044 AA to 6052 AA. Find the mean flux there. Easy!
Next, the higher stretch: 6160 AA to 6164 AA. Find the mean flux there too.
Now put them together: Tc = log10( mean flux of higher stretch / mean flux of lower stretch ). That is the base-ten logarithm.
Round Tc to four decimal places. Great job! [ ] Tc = 0.0184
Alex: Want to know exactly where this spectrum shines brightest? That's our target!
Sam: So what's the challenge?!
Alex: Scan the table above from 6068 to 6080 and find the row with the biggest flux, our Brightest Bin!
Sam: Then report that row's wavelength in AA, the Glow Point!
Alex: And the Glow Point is 6079.0 AA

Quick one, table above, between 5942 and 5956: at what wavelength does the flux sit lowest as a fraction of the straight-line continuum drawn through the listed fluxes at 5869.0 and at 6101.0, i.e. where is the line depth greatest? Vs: 5945.0 AA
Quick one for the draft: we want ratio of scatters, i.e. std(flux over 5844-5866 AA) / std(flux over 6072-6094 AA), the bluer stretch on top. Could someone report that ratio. 1.40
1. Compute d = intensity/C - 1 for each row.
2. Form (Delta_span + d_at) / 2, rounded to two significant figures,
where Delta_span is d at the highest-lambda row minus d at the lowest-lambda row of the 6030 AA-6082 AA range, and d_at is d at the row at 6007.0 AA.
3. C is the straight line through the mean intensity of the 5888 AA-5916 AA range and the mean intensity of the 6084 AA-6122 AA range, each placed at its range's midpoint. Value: -0.053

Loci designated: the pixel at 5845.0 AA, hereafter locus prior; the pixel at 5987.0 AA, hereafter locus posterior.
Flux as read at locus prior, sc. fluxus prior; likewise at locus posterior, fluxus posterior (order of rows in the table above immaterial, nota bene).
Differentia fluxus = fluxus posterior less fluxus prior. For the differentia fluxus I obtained 1.9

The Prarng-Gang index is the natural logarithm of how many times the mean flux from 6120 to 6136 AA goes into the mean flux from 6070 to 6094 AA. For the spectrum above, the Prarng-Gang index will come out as -0.08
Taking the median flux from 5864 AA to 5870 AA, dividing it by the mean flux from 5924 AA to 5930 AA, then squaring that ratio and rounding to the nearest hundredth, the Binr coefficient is 1.03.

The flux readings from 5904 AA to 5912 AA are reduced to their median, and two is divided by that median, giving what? 0.101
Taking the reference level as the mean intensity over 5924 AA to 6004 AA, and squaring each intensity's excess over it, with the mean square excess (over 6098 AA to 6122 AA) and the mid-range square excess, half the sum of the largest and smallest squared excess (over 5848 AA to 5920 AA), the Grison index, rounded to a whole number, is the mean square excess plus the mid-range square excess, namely 25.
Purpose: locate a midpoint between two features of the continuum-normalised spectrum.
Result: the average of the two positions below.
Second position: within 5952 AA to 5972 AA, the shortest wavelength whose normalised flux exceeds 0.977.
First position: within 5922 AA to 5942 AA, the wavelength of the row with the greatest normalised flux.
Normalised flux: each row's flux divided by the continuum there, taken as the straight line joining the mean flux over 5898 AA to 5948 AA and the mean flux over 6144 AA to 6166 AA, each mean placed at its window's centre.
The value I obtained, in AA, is 5943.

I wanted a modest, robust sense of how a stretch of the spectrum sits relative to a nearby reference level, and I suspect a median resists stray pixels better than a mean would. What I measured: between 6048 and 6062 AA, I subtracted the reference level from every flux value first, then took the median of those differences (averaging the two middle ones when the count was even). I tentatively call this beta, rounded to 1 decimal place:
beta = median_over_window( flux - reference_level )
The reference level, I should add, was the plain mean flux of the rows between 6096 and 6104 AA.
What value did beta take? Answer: -1.1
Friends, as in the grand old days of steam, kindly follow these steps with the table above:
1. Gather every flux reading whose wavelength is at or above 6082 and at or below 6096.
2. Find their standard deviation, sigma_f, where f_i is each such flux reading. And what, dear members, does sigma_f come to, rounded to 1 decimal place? 0.4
